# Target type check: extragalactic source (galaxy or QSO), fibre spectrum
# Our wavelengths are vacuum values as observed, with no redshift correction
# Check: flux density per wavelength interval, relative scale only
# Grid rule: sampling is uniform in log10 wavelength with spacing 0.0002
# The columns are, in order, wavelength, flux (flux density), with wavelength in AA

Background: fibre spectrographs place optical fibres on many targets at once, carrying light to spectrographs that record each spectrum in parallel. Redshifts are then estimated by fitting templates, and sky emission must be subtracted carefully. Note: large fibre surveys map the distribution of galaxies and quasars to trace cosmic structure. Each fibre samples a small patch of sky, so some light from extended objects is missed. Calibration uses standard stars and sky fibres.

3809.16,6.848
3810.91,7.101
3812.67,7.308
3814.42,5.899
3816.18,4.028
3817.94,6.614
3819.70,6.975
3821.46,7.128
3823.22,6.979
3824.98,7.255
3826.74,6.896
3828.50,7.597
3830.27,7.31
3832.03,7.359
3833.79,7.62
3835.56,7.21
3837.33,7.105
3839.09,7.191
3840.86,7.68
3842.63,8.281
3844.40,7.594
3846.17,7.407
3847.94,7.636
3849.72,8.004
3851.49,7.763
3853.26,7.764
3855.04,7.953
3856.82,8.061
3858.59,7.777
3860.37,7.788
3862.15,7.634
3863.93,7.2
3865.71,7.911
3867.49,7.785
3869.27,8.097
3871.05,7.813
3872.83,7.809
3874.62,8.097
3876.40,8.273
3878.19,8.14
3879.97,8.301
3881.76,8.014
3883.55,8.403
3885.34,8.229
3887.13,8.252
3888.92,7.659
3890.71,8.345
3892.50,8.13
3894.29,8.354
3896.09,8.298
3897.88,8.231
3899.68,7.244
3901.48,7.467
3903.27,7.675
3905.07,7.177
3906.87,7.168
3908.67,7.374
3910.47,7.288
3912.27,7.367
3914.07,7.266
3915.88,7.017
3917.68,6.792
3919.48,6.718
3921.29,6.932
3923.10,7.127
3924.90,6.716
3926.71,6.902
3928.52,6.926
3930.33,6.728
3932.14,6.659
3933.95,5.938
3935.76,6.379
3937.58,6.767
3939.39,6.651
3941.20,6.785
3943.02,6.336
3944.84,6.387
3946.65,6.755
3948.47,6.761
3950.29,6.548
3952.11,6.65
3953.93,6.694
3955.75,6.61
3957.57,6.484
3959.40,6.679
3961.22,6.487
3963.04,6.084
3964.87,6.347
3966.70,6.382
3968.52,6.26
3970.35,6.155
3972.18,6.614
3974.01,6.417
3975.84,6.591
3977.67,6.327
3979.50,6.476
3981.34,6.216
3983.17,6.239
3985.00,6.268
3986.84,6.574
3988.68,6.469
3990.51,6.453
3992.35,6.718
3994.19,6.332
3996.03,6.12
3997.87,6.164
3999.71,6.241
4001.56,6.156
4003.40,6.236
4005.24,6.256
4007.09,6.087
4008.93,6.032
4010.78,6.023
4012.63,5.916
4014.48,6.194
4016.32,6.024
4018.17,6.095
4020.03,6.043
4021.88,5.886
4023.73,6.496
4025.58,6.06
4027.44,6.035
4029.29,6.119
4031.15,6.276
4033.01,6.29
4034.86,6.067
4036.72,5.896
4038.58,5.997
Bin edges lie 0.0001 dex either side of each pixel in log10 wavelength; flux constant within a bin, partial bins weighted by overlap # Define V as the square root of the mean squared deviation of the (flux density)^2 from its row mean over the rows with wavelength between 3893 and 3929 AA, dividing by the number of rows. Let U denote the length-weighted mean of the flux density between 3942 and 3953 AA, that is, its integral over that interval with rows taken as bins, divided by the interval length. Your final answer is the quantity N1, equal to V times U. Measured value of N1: 48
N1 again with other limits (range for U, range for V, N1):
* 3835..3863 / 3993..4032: 13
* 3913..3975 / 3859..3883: 29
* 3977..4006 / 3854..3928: 49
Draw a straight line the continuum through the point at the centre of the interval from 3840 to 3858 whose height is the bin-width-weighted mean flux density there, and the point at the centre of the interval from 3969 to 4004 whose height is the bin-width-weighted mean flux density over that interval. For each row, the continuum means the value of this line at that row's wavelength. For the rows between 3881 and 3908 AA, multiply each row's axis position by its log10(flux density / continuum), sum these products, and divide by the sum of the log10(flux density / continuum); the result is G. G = 3891.2 AA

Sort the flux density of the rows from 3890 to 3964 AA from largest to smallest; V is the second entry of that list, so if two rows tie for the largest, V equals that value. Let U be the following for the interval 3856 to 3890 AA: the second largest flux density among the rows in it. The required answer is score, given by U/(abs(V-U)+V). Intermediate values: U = 8.301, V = 8.345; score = 0.99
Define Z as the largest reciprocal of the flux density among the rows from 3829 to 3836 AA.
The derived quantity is 0.139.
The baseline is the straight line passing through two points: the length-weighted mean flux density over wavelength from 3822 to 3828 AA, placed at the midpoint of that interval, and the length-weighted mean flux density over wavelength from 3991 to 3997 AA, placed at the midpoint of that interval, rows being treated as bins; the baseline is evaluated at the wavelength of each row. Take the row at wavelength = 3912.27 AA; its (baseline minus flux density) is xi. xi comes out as -0.6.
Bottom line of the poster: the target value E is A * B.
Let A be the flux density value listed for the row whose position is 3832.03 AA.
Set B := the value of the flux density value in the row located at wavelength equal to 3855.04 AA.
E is 59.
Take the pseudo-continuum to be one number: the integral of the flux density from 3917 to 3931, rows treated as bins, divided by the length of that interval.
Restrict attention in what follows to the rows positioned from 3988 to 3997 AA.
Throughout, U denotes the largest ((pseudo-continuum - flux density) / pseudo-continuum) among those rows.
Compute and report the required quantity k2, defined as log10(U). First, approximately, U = 0.108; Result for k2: -0.97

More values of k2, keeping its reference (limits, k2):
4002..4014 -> -0.86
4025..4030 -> -0.92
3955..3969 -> -0.95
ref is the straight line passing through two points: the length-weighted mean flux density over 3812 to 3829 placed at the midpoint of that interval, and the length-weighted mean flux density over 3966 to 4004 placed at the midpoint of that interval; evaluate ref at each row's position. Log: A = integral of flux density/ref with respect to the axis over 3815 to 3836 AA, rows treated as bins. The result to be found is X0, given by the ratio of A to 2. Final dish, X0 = 10.9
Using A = 21.8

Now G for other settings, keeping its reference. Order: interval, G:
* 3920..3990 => 3946.3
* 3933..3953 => 3939.3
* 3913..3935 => 3928.6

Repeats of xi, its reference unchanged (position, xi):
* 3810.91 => 0.0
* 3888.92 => -0.8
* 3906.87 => -0.4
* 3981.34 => 0.2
